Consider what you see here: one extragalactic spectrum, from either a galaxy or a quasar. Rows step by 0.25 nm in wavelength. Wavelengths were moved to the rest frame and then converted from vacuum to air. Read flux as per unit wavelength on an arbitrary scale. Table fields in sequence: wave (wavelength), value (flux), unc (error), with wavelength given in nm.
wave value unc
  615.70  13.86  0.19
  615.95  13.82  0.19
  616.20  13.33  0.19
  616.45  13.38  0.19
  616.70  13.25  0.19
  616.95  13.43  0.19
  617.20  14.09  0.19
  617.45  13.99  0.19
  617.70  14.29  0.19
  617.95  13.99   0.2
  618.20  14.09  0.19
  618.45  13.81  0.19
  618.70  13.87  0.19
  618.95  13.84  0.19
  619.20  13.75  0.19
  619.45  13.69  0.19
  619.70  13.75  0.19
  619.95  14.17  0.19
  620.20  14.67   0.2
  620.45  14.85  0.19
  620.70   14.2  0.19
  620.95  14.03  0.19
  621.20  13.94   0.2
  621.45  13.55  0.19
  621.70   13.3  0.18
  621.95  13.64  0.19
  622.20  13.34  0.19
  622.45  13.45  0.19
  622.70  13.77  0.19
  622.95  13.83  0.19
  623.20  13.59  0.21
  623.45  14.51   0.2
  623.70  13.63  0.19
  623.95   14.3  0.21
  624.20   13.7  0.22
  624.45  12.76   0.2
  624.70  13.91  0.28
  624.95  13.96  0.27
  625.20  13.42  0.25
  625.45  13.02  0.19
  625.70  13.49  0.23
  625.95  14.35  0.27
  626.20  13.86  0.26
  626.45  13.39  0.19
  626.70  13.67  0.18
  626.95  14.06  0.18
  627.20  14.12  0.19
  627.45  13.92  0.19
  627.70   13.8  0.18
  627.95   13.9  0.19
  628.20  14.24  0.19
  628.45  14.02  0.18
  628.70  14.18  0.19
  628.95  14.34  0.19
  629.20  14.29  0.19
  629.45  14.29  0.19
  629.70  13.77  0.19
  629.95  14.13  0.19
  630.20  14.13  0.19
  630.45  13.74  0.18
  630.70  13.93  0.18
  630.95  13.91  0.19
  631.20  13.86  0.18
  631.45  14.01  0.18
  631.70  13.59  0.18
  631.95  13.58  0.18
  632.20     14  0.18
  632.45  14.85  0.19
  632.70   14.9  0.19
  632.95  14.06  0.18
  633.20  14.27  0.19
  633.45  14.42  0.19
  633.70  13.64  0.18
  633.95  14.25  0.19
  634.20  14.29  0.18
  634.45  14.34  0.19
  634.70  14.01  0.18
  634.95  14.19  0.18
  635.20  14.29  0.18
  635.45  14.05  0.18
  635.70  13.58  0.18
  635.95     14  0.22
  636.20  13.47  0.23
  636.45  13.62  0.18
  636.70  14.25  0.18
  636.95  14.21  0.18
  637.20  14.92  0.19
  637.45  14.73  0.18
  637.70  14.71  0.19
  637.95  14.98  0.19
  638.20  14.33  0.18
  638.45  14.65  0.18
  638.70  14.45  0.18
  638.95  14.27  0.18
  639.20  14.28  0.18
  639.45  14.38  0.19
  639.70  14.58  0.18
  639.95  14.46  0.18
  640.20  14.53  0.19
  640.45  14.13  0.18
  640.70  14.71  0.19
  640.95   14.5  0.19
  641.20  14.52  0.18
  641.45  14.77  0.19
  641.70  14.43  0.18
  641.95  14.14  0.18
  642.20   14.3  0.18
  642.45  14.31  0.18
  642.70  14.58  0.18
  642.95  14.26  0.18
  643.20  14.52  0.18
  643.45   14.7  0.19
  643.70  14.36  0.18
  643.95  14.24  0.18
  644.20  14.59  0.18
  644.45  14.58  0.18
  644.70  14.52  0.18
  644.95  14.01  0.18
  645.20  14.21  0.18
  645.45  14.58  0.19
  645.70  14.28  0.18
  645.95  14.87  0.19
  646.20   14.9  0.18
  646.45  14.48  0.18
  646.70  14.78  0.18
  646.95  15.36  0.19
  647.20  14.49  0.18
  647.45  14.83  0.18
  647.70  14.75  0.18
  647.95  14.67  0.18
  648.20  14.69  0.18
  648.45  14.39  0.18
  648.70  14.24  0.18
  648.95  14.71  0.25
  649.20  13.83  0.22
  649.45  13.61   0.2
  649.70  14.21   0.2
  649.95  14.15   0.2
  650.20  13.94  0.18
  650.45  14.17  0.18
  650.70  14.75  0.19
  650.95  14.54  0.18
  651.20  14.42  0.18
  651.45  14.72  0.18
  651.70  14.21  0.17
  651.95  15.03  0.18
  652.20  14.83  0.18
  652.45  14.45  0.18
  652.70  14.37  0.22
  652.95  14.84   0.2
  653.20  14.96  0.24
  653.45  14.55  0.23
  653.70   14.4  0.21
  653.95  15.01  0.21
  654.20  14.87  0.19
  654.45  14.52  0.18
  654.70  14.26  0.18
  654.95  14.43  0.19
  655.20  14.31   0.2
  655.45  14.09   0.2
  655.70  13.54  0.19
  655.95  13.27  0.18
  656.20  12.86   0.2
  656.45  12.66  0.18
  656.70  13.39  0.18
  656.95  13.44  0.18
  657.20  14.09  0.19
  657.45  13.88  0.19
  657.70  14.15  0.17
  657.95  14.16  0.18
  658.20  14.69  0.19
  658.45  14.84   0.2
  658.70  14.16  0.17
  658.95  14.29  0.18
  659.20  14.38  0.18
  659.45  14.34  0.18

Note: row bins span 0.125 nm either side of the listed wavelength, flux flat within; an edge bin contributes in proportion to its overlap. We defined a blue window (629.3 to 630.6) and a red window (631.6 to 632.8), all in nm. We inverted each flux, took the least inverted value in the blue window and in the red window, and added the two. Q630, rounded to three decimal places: 0.137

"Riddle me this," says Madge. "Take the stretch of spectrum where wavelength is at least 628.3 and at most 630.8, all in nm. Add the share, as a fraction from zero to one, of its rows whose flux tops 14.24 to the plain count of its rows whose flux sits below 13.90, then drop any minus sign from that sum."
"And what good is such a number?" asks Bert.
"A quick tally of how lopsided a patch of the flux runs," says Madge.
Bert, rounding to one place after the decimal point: 2.3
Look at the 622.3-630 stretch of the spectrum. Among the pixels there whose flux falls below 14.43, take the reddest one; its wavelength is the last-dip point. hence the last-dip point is 629.95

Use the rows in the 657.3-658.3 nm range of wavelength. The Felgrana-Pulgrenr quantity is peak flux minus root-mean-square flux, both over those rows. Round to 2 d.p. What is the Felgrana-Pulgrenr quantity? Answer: 0.47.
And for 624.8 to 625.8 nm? 0.48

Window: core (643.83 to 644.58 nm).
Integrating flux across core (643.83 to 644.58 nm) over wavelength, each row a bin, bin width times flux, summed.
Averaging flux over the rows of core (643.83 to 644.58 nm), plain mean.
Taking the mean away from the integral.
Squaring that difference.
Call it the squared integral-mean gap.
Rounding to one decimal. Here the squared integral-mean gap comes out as 13.1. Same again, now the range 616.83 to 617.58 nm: 12.0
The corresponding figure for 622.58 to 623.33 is 11.8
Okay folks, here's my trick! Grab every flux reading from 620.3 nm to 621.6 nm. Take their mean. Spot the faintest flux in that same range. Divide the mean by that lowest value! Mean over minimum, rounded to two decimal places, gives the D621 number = 1.04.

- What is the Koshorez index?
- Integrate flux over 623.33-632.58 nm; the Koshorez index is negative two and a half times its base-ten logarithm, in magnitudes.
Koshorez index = -5.3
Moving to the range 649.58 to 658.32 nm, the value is -5.2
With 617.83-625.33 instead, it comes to -5.0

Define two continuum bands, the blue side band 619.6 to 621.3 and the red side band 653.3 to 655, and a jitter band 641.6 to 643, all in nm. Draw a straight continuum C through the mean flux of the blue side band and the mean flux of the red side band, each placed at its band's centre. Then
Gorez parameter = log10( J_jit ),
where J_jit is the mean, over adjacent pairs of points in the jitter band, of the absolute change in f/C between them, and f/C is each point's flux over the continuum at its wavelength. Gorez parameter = -1.84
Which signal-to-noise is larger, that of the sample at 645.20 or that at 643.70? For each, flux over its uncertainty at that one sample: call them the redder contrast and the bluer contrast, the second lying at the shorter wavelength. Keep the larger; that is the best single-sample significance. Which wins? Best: 79.8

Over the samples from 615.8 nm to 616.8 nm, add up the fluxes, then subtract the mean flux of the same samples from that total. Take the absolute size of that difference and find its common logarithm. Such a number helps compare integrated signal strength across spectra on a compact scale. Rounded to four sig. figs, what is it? 1.606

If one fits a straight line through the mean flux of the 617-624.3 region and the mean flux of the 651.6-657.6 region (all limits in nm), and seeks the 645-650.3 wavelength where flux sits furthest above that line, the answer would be 646.95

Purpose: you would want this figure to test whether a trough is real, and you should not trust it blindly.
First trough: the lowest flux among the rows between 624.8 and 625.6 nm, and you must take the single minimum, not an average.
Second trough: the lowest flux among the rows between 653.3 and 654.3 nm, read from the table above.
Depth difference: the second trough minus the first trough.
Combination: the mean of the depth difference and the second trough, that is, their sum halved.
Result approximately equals 7.89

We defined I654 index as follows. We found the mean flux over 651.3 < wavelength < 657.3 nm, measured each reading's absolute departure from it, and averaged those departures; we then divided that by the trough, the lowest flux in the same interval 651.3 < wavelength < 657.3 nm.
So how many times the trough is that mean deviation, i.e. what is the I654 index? 0.042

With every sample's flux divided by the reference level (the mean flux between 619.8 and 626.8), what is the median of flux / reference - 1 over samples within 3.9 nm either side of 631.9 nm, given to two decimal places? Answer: 0.02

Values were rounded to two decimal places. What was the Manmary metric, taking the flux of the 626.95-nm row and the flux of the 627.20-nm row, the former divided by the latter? 1.00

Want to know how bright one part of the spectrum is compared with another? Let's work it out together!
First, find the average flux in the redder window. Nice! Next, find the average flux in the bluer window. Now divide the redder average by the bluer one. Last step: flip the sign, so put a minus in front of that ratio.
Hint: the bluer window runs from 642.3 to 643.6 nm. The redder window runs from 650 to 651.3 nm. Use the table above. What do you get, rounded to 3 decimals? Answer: -0.992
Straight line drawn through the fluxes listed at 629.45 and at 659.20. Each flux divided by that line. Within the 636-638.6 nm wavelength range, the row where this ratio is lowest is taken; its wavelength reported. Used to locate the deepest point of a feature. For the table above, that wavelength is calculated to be 636.20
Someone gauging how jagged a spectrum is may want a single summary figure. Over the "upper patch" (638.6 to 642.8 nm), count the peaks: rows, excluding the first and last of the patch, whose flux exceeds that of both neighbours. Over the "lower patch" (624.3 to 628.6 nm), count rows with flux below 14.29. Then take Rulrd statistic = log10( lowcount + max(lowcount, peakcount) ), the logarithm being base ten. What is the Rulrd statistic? 1.5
